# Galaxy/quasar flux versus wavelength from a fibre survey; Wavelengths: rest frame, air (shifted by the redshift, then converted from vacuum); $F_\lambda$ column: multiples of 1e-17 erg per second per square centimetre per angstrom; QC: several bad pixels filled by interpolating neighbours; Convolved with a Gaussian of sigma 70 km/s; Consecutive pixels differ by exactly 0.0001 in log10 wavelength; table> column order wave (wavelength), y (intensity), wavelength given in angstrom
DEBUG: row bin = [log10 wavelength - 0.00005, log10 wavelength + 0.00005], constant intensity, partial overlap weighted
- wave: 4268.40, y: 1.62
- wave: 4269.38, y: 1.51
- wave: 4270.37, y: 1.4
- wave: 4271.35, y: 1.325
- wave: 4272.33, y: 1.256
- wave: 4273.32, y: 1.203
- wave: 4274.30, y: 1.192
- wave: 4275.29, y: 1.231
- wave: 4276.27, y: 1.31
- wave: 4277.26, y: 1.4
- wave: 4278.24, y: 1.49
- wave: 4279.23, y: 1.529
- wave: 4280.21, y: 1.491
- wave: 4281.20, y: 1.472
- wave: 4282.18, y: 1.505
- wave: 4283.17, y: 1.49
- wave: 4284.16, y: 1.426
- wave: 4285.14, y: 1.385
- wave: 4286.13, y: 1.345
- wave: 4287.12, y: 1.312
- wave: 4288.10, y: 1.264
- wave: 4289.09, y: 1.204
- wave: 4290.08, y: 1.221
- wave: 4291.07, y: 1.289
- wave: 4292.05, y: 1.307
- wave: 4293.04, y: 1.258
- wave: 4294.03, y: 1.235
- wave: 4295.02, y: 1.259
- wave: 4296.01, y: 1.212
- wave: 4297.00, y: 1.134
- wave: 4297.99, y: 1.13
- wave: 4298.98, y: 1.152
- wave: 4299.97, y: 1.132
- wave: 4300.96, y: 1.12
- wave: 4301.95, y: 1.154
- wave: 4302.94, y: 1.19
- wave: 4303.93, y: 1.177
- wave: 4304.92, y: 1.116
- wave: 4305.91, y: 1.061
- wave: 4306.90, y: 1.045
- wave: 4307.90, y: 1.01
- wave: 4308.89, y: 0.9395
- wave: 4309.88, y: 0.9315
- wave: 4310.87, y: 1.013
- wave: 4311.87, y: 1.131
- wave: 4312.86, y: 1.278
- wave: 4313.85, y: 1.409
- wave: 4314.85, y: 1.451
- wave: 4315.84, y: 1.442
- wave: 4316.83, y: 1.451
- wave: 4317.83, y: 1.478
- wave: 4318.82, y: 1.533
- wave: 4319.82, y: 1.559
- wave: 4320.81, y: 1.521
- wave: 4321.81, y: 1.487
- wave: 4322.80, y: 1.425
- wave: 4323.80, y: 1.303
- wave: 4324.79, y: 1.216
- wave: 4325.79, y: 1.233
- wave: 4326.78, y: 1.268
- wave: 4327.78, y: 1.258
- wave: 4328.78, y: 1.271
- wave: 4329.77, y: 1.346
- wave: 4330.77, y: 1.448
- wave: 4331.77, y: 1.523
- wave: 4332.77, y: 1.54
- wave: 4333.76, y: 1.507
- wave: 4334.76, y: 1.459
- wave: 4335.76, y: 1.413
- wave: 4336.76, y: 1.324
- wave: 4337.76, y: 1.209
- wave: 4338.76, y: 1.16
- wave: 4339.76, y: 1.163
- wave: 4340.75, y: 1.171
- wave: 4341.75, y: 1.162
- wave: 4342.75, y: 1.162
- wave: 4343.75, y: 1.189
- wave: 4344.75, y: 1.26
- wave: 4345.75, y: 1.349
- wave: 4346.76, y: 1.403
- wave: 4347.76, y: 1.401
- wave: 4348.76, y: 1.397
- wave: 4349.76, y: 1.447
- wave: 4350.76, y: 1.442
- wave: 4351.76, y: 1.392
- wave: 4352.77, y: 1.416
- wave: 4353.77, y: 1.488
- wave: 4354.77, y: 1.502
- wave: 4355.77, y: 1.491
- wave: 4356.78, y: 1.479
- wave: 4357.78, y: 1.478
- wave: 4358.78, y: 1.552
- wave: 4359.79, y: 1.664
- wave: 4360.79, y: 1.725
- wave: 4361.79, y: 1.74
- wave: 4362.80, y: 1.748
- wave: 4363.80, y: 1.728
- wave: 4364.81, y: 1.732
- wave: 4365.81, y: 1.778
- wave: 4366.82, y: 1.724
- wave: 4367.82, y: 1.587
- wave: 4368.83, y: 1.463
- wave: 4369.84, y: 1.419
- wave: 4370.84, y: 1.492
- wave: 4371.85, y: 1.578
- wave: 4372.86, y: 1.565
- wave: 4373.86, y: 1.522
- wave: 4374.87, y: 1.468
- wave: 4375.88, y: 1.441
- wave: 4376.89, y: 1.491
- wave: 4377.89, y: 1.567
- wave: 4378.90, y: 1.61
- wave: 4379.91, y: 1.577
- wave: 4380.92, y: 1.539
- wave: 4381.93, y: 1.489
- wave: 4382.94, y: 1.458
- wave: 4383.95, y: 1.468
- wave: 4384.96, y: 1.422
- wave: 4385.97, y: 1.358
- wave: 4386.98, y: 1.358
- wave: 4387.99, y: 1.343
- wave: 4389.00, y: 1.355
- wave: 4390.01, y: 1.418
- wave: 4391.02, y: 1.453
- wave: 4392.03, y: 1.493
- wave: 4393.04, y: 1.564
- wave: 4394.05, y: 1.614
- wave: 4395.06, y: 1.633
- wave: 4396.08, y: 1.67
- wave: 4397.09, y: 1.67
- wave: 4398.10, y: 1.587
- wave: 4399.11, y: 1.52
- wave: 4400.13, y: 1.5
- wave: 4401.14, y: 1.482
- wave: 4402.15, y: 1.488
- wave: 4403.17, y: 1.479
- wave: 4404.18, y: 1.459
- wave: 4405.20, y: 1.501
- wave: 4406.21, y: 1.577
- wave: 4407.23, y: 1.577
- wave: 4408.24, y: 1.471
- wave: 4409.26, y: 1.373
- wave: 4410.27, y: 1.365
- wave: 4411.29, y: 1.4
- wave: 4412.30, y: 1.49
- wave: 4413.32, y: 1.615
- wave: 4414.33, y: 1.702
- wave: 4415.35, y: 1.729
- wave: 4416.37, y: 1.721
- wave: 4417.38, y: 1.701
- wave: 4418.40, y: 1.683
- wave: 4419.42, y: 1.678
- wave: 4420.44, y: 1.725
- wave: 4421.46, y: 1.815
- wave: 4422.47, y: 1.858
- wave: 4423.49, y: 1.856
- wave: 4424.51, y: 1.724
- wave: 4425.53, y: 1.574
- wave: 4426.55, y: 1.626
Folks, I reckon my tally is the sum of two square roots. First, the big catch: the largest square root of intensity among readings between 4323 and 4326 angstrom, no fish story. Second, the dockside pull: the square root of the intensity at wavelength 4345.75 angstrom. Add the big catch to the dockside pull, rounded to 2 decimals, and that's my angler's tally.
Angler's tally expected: 2.30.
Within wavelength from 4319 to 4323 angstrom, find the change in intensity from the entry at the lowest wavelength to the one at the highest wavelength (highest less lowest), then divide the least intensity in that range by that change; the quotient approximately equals -11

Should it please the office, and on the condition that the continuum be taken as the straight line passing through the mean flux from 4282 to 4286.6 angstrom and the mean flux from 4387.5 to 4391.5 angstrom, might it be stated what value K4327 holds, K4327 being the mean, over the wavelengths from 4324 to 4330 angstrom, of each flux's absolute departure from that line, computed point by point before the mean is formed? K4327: 0.15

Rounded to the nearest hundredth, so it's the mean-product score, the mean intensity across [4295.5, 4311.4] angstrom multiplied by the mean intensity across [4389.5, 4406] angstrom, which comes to 1.68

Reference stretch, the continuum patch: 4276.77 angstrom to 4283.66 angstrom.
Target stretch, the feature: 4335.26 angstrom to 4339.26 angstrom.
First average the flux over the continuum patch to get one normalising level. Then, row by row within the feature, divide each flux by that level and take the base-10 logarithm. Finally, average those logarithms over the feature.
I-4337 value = -0.07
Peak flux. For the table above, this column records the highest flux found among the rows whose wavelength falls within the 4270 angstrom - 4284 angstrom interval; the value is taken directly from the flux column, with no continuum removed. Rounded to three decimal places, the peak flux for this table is 1.529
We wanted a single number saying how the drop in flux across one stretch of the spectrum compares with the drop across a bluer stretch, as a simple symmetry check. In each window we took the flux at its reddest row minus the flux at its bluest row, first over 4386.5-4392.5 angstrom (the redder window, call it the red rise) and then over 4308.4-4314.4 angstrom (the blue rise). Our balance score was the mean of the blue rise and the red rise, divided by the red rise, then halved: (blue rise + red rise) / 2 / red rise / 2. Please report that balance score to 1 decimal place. 1.1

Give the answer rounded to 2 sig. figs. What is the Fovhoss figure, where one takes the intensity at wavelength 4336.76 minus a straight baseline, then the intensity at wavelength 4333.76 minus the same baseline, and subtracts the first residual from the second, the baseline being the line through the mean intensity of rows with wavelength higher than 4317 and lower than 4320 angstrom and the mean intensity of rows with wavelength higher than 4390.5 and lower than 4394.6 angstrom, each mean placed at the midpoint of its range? 0.18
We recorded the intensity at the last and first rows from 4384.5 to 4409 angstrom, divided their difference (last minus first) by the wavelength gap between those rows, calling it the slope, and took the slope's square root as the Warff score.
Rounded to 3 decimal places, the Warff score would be 0.046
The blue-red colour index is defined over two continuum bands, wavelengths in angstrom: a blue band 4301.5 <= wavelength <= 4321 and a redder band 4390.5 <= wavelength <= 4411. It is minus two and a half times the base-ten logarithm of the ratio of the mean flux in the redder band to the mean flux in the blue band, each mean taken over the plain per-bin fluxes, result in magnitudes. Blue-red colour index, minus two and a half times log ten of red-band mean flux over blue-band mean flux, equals -0.22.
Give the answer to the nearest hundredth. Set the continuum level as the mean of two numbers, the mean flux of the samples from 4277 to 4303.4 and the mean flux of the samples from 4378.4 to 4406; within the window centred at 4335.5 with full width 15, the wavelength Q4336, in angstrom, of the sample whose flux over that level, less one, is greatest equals 4332.77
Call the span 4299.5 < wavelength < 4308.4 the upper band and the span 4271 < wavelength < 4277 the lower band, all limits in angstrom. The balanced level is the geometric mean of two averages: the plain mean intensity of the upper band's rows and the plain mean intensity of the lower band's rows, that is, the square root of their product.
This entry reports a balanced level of 1.18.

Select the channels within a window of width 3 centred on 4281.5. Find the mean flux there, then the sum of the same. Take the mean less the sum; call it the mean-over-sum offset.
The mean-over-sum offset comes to -3.0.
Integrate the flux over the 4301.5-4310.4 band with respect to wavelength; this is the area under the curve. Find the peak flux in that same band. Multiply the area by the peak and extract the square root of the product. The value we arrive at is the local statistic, 3.4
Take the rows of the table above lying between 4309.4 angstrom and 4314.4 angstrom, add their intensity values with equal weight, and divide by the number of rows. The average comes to 1.15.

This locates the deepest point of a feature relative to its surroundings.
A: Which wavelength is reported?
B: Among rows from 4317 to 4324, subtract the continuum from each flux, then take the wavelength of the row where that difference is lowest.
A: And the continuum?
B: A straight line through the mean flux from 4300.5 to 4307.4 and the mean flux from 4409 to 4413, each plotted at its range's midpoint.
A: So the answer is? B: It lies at 4323.80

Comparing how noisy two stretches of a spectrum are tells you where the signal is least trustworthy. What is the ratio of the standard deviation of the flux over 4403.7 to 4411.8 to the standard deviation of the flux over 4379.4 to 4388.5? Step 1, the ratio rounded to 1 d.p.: 1.0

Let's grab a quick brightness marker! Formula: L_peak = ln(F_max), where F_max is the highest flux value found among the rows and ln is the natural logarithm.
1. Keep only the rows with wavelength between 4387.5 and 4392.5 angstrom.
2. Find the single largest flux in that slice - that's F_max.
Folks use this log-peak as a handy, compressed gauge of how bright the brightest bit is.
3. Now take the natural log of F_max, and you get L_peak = 0.401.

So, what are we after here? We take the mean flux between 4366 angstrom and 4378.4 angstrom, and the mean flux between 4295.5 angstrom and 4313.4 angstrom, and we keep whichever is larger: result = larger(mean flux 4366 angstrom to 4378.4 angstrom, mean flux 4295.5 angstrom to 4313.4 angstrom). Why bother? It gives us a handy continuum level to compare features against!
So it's 1.53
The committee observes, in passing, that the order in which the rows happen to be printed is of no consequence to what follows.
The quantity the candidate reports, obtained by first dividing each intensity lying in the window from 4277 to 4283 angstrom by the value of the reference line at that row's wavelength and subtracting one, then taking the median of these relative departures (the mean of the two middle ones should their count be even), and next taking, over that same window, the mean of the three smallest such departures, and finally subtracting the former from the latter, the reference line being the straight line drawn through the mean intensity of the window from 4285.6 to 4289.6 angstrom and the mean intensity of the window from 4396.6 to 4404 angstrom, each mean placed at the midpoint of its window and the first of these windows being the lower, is -0.029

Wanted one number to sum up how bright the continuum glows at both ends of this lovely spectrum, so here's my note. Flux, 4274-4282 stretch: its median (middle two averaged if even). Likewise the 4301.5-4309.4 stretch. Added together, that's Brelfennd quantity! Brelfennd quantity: 2.5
